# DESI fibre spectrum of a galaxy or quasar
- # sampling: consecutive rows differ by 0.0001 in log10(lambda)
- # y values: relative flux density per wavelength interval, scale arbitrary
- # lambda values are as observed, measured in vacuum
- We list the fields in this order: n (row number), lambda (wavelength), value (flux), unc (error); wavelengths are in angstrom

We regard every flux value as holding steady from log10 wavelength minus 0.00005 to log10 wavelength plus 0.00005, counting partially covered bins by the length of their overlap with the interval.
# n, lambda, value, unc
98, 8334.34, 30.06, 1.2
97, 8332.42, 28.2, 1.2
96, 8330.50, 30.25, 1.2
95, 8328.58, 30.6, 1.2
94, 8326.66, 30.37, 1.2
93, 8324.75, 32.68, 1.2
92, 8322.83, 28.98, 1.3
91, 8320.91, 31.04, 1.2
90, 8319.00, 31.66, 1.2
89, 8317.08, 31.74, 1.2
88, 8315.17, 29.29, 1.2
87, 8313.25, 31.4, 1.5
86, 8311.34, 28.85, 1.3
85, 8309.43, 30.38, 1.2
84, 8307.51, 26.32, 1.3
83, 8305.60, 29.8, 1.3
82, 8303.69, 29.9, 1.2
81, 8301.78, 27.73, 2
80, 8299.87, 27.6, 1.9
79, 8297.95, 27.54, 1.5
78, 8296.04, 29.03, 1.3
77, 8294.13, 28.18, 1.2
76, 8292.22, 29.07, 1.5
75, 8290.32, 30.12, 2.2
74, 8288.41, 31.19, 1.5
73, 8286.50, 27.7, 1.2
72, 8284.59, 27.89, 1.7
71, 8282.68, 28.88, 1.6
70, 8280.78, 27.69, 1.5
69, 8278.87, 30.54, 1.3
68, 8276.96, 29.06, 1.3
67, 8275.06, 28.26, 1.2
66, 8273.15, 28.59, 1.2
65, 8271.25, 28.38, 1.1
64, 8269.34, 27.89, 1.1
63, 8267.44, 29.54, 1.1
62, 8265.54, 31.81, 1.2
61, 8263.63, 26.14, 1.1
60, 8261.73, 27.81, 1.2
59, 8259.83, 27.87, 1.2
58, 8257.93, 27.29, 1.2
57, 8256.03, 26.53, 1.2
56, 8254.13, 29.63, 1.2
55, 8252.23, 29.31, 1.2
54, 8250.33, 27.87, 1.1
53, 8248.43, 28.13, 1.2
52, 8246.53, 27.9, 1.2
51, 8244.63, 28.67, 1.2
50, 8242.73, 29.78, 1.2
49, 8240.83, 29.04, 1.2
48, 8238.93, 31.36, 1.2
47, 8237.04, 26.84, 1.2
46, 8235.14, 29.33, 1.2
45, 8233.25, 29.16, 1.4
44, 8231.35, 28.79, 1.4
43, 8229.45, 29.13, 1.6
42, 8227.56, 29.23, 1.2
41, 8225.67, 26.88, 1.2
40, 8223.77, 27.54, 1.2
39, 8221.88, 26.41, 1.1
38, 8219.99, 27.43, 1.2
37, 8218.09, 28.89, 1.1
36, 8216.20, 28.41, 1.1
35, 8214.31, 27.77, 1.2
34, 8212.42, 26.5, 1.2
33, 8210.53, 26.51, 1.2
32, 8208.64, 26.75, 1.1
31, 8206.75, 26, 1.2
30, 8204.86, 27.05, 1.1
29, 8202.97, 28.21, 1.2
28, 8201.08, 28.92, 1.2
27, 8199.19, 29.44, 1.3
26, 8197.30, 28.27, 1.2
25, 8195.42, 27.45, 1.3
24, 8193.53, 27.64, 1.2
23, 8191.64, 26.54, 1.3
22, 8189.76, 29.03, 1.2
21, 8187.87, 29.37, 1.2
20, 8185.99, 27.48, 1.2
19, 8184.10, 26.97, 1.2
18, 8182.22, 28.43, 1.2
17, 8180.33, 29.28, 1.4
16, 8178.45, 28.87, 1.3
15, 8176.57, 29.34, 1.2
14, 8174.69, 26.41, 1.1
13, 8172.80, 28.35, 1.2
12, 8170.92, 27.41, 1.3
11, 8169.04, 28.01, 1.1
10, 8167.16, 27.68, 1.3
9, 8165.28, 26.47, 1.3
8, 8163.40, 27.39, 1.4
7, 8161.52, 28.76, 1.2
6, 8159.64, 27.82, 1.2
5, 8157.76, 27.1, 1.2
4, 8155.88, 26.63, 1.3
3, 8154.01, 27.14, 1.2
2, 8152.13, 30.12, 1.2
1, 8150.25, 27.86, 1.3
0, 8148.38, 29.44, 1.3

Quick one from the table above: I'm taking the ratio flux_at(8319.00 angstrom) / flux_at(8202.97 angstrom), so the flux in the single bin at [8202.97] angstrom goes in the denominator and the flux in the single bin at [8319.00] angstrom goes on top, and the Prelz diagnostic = 1.122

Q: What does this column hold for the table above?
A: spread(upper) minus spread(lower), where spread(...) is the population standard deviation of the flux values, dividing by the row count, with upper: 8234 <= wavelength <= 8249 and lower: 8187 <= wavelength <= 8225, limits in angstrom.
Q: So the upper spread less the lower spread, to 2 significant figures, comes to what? 0.23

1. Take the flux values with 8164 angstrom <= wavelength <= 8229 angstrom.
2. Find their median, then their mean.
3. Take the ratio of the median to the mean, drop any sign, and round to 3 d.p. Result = 0.995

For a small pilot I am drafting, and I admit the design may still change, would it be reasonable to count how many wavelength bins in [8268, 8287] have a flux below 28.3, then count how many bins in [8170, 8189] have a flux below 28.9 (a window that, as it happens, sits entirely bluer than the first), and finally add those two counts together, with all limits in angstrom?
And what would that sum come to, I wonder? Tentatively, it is 12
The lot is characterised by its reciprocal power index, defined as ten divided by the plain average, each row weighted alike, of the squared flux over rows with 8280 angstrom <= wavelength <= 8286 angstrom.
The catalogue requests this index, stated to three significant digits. 0.0126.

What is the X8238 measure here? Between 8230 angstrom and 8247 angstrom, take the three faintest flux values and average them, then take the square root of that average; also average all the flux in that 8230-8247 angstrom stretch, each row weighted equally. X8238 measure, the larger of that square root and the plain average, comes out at 29.0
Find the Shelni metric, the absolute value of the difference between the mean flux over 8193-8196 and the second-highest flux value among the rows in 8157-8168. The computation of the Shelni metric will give 0.3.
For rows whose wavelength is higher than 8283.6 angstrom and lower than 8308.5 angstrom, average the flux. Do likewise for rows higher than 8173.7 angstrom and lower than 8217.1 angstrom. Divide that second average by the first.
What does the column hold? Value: 0.97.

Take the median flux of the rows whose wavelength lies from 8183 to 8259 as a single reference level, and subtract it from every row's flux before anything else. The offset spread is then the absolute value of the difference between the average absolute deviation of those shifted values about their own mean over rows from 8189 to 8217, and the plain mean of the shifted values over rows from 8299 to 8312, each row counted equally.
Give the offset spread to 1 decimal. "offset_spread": 0.2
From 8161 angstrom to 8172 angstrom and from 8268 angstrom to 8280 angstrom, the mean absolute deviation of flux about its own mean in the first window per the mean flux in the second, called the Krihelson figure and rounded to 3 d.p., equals 0.018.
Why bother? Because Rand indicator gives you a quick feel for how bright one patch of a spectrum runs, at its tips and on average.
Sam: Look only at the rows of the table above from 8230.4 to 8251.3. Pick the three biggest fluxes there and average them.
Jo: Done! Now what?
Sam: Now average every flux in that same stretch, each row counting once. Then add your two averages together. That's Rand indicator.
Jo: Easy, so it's 59.0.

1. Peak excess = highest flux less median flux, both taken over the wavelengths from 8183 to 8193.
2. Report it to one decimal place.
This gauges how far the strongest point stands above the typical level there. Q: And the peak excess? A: 1.9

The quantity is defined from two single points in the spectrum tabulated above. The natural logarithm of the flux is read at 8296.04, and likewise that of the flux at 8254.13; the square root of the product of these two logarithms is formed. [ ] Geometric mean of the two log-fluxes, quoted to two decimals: 3.38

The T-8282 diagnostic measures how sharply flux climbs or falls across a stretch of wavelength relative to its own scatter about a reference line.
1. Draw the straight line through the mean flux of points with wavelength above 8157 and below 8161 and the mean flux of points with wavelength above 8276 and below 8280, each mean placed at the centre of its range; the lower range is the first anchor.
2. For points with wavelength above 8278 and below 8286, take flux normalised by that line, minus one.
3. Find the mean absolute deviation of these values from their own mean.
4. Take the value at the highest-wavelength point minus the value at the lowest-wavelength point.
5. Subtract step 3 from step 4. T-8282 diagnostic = -0.13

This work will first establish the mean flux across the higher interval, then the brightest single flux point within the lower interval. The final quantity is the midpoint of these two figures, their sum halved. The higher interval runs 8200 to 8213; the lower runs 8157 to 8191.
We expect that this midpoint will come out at 28.3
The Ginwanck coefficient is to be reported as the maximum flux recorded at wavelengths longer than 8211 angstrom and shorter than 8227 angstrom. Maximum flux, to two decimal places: 28.89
